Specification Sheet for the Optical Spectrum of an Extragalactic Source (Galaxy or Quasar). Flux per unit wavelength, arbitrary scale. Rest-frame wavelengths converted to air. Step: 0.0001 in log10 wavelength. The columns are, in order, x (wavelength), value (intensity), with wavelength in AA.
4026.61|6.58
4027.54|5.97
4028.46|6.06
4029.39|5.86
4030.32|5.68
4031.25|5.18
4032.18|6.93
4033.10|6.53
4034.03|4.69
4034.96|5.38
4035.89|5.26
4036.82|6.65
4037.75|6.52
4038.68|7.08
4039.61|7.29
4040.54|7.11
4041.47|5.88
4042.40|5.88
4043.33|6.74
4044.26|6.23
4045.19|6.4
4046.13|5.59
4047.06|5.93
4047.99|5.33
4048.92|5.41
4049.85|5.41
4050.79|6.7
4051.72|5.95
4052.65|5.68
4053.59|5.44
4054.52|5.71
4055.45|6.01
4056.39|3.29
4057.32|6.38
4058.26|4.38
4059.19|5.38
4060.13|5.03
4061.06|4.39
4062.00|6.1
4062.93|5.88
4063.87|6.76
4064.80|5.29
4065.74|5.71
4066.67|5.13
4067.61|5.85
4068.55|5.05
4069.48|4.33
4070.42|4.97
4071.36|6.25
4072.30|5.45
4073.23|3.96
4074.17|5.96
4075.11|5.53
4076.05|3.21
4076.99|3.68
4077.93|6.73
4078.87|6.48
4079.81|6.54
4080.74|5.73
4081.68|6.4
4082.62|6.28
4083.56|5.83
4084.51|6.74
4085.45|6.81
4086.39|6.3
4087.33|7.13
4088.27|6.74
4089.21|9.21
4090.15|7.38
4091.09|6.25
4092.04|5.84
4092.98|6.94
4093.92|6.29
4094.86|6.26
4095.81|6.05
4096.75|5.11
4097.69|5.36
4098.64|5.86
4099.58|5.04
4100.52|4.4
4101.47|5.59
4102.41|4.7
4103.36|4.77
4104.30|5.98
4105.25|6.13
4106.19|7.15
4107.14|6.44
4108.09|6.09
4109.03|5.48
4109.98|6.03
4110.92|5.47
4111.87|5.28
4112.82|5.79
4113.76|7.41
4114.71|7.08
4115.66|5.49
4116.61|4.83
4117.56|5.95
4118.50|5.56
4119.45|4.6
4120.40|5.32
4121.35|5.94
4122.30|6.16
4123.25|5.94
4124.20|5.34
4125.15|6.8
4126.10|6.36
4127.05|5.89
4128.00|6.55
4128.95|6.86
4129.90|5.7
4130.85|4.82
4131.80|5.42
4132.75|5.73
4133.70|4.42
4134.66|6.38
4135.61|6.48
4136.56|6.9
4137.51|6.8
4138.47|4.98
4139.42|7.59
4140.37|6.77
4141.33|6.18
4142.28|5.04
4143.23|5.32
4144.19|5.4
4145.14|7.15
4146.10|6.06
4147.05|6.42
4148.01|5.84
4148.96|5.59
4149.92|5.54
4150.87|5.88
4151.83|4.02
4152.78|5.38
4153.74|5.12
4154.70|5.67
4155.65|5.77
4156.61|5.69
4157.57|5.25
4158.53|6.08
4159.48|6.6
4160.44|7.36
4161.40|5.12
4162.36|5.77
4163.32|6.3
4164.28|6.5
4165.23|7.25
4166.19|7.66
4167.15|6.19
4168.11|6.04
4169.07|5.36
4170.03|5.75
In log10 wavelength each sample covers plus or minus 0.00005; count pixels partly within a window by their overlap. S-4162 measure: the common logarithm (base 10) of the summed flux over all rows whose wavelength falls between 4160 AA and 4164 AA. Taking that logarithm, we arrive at 1.39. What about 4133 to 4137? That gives 1.38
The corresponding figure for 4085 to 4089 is 1.43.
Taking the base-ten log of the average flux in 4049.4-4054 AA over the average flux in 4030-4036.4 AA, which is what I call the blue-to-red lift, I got 0.01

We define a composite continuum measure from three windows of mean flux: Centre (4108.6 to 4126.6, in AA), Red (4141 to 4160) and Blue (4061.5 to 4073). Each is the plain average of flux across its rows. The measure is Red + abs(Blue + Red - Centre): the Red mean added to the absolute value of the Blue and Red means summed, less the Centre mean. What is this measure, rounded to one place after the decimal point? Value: 11.1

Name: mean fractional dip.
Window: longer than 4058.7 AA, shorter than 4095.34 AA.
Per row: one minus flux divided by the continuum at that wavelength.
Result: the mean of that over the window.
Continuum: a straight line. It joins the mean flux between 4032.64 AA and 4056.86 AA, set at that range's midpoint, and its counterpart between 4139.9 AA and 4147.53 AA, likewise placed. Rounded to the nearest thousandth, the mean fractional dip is 0.012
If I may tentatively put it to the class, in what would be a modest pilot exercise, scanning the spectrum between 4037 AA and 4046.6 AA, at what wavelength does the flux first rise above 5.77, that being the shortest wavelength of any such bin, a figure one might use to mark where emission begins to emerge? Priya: 4037.75 AA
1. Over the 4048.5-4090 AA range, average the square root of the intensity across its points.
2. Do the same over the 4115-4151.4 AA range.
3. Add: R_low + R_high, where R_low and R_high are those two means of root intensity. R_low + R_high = 4.80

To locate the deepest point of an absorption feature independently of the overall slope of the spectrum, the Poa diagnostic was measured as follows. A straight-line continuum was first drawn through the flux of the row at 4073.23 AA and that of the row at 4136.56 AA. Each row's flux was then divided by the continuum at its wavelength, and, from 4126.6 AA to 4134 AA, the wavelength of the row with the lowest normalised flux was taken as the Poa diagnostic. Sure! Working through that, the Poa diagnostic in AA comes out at 4133.70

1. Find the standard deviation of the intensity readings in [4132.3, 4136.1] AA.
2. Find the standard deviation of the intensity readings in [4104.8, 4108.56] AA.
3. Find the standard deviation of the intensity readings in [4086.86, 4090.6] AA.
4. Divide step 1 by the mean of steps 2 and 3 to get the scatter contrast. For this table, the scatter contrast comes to 1.2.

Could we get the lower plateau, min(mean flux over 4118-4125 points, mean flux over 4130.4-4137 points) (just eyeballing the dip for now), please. 5.6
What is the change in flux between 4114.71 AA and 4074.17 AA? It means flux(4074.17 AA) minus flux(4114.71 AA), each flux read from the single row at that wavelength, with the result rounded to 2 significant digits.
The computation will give -1.1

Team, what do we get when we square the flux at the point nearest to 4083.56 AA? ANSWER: 34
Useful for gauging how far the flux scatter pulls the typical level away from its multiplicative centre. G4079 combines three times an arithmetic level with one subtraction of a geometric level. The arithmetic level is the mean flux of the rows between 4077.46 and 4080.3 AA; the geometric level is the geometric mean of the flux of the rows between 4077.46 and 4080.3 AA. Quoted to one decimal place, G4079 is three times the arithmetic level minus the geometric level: 13.2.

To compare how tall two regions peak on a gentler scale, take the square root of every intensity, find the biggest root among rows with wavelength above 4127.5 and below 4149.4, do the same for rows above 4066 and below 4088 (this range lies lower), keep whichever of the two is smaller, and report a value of 2.67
